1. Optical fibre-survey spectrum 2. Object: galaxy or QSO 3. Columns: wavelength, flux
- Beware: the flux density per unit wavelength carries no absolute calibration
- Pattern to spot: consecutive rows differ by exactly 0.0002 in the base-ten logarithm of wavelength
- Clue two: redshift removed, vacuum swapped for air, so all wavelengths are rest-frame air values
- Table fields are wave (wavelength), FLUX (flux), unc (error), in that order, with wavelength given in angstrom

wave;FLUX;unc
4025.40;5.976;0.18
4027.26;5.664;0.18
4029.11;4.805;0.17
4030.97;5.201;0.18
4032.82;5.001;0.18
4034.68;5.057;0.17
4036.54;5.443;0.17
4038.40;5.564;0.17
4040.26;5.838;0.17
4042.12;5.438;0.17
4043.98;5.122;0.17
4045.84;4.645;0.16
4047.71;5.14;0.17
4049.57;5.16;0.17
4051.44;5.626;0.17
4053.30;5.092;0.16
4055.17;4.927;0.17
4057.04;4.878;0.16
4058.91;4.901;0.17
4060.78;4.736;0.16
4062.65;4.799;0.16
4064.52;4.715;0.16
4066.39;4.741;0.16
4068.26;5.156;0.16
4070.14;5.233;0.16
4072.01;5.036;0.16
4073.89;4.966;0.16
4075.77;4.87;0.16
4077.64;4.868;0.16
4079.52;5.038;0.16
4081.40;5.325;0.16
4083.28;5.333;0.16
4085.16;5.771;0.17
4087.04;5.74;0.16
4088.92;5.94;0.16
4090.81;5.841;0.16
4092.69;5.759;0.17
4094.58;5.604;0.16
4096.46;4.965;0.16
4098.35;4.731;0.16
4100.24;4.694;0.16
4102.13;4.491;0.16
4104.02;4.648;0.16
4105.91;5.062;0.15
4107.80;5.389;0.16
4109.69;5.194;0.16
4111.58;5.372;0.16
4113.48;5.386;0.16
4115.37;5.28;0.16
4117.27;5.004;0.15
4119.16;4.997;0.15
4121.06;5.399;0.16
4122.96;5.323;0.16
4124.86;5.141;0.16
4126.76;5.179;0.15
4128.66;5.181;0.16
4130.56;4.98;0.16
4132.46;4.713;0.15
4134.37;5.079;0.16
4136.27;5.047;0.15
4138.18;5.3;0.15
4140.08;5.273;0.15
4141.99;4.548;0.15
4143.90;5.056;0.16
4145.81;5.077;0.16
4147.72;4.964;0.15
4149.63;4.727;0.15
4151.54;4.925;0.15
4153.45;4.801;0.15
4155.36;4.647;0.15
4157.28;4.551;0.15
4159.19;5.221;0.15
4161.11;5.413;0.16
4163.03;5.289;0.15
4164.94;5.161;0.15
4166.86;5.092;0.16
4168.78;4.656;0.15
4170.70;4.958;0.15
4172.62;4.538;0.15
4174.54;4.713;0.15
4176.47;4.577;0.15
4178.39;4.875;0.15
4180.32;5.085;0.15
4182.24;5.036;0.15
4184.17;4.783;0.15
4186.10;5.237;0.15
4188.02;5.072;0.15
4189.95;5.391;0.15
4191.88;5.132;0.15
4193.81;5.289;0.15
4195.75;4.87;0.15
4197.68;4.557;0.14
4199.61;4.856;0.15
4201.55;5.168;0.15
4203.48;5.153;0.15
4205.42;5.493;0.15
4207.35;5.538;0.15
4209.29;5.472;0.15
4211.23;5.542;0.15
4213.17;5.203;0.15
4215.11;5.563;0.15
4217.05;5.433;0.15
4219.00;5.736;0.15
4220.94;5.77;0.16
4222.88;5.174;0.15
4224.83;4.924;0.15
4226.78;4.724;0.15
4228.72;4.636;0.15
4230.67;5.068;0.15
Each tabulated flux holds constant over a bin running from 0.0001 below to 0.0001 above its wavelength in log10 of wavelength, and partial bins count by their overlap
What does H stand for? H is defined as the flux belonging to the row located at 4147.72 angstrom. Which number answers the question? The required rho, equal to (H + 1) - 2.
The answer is 3.96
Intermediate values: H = 4.964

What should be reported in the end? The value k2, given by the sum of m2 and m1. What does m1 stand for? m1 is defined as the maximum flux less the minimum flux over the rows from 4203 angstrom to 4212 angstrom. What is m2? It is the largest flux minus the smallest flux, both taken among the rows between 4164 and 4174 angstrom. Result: 1.01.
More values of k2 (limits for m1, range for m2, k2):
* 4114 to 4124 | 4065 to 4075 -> 0.89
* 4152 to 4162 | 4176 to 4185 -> 1.37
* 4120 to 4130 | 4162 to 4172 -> 0.89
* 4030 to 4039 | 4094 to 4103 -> 1.68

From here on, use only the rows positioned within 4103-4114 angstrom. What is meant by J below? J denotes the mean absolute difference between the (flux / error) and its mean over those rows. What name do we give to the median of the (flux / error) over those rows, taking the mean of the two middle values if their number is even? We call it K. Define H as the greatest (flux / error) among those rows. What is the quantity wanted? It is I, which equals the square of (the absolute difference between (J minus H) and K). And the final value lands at 4366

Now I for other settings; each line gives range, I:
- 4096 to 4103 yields 3562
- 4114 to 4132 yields 4497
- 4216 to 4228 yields 5122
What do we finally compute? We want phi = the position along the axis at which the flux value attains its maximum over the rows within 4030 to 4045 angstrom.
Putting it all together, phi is 4040.26 angstrom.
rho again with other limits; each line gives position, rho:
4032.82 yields 4.00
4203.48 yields 4.15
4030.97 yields 4.20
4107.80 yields 4.39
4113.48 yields 4.39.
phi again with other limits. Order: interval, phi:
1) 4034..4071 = 4040.26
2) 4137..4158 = 4138.18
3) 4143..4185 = 4161.11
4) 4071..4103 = 4088.92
